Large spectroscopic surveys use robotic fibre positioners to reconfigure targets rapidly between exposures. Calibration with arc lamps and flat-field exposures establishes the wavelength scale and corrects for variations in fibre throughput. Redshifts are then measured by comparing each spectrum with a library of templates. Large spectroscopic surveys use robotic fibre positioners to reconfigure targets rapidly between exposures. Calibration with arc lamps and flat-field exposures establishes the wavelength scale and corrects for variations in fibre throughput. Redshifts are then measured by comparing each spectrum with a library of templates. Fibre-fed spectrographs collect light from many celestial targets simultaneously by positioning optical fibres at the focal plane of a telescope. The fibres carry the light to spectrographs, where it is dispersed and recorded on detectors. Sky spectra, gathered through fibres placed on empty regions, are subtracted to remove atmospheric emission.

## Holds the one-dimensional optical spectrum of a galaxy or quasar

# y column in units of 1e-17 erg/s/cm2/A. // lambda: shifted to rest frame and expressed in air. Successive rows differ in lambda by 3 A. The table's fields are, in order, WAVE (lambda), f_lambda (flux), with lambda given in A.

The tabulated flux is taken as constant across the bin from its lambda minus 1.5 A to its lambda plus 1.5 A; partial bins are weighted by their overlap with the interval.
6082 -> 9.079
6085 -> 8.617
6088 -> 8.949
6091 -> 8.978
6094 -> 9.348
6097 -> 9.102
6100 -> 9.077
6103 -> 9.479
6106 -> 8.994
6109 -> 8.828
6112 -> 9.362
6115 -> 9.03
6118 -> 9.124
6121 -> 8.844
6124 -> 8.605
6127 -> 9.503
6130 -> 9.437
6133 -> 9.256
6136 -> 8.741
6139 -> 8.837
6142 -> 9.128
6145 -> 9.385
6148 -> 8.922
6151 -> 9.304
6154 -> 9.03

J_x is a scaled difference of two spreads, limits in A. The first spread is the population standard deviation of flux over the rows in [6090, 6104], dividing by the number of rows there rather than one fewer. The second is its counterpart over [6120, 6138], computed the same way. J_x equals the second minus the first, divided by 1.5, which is 0.1086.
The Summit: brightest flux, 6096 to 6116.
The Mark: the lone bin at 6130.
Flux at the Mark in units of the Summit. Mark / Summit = 0.996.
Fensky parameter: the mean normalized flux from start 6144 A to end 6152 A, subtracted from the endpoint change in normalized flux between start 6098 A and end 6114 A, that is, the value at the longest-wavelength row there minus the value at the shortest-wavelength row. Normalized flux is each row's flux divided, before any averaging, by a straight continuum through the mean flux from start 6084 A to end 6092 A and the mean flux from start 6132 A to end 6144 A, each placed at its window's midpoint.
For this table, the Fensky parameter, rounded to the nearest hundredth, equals -0.99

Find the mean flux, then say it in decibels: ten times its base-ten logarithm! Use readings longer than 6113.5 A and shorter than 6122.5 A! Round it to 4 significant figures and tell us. 9.542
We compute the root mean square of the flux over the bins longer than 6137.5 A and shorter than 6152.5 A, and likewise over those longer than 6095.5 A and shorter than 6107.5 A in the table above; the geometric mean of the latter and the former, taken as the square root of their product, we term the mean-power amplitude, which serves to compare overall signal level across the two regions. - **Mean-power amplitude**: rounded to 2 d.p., 9.14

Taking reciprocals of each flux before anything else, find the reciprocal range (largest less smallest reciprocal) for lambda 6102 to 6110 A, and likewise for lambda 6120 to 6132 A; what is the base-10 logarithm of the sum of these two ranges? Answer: -1.73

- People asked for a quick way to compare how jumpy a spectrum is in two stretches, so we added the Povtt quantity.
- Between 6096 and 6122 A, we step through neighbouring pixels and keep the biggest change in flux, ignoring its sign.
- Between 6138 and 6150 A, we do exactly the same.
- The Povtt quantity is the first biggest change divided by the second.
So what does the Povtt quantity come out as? 1.2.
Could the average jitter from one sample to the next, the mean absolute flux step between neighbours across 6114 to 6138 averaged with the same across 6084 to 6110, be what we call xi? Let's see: 0.29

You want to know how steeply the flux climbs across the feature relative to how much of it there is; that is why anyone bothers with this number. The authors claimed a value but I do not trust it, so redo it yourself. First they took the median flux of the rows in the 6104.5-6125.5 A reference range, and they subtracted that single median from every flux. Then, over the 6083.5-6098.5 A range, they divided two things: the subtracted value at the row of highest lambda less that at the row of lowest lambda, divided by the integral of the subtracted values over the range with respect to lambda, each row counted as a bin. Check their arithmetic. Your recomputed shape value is 6.7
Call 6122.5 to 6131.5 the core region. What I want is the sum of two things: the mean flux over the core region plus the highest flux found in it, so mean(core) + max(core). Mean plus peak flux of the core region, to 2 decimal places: 18.68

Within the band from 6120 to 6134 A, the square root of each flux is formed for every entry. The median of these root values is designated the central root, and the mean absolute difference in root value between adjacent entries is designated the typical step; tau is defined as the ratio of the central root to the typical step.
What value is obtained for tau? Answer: 53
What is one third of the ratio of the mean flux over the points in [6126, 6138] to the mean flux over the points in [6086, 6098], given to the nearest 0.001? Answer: 0.338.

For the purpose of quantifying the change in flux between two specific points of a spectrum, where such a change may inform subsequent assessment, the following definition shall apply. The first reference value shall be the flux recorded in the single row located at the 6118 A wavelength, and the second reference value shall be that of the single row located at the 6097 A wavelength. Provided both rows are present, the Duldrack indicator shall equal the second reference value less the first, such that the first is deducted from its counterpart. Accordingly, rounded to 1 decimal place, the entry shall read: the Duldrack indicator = 0.0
